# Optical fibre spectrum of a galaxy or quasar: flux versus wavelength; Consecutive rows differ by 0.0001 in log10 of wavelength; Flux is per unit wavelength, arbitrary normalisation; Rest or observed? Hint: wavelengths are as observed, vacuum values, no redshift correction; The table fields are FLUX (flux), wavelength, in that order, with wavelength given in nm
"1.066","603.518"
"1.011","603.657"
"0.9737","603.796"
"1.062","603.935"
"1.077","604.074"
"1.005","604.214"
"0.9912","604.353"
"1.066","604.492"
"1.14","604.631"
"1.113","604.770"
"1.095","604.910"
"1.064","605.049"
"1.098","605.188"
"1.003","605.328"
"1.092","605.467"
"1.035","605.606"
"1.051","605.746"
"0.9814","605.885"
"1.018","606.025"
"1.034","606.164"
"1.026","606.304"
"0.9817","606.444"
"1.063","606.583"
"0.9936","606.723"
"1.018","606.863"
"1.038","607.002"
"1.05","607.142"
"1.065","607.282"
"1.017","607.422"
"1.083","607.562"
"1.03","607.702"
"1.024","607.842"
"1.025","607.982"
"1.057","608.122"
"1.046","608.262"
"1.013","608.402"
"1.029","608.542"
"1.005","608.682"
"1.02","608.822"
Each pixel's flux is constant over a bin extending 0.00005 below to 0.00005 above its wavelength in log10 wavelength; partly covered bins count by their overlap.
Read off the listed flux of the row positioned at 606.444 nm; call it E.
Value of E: 0.9817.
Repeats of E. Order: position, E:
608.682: 1.005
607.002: 1.038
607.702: 1.03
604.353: 0.9912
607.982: 1.025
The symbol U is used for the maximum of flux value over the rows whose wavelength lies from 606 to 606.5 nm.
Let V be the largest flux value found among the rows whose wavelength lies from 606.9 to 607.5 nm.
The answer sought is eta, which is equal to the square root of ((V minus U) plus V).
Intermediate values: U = 1.034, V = 1.065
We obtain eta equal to 1.05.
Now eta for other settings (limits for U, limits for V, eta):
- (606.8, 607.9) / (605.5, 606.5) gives 1.01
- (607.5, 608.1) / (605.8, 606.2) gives 0.99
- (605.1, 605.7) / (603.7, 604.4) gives 1.03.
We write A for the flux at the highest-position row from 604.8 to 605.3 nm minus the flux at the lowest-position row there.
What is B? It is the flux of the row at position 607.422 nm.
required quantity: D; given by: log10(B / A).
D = 2.5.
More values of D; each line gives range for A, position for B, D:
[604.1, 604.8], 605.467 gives 1.0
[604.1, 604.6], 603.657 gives 1.2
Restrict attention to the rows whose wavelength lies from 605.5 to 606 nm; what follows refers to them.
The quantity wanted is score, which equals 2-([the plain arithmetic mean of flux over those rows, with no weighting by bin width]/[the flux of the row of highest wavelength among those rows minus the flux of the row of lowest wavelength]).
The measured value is 21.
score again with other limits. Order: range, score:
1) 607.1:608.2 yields -147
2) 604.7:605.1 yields 24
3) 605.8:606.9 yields -26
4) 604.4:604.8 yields -22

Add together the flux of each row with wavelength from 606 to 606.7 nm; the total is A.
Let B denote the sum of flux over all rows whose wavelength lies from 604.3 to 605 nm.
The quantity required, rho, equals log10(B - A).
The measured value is -0.55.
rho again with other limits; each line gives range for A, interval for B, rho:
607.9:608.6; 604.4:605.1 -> -0.51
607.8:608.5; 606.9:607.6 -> -1.06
